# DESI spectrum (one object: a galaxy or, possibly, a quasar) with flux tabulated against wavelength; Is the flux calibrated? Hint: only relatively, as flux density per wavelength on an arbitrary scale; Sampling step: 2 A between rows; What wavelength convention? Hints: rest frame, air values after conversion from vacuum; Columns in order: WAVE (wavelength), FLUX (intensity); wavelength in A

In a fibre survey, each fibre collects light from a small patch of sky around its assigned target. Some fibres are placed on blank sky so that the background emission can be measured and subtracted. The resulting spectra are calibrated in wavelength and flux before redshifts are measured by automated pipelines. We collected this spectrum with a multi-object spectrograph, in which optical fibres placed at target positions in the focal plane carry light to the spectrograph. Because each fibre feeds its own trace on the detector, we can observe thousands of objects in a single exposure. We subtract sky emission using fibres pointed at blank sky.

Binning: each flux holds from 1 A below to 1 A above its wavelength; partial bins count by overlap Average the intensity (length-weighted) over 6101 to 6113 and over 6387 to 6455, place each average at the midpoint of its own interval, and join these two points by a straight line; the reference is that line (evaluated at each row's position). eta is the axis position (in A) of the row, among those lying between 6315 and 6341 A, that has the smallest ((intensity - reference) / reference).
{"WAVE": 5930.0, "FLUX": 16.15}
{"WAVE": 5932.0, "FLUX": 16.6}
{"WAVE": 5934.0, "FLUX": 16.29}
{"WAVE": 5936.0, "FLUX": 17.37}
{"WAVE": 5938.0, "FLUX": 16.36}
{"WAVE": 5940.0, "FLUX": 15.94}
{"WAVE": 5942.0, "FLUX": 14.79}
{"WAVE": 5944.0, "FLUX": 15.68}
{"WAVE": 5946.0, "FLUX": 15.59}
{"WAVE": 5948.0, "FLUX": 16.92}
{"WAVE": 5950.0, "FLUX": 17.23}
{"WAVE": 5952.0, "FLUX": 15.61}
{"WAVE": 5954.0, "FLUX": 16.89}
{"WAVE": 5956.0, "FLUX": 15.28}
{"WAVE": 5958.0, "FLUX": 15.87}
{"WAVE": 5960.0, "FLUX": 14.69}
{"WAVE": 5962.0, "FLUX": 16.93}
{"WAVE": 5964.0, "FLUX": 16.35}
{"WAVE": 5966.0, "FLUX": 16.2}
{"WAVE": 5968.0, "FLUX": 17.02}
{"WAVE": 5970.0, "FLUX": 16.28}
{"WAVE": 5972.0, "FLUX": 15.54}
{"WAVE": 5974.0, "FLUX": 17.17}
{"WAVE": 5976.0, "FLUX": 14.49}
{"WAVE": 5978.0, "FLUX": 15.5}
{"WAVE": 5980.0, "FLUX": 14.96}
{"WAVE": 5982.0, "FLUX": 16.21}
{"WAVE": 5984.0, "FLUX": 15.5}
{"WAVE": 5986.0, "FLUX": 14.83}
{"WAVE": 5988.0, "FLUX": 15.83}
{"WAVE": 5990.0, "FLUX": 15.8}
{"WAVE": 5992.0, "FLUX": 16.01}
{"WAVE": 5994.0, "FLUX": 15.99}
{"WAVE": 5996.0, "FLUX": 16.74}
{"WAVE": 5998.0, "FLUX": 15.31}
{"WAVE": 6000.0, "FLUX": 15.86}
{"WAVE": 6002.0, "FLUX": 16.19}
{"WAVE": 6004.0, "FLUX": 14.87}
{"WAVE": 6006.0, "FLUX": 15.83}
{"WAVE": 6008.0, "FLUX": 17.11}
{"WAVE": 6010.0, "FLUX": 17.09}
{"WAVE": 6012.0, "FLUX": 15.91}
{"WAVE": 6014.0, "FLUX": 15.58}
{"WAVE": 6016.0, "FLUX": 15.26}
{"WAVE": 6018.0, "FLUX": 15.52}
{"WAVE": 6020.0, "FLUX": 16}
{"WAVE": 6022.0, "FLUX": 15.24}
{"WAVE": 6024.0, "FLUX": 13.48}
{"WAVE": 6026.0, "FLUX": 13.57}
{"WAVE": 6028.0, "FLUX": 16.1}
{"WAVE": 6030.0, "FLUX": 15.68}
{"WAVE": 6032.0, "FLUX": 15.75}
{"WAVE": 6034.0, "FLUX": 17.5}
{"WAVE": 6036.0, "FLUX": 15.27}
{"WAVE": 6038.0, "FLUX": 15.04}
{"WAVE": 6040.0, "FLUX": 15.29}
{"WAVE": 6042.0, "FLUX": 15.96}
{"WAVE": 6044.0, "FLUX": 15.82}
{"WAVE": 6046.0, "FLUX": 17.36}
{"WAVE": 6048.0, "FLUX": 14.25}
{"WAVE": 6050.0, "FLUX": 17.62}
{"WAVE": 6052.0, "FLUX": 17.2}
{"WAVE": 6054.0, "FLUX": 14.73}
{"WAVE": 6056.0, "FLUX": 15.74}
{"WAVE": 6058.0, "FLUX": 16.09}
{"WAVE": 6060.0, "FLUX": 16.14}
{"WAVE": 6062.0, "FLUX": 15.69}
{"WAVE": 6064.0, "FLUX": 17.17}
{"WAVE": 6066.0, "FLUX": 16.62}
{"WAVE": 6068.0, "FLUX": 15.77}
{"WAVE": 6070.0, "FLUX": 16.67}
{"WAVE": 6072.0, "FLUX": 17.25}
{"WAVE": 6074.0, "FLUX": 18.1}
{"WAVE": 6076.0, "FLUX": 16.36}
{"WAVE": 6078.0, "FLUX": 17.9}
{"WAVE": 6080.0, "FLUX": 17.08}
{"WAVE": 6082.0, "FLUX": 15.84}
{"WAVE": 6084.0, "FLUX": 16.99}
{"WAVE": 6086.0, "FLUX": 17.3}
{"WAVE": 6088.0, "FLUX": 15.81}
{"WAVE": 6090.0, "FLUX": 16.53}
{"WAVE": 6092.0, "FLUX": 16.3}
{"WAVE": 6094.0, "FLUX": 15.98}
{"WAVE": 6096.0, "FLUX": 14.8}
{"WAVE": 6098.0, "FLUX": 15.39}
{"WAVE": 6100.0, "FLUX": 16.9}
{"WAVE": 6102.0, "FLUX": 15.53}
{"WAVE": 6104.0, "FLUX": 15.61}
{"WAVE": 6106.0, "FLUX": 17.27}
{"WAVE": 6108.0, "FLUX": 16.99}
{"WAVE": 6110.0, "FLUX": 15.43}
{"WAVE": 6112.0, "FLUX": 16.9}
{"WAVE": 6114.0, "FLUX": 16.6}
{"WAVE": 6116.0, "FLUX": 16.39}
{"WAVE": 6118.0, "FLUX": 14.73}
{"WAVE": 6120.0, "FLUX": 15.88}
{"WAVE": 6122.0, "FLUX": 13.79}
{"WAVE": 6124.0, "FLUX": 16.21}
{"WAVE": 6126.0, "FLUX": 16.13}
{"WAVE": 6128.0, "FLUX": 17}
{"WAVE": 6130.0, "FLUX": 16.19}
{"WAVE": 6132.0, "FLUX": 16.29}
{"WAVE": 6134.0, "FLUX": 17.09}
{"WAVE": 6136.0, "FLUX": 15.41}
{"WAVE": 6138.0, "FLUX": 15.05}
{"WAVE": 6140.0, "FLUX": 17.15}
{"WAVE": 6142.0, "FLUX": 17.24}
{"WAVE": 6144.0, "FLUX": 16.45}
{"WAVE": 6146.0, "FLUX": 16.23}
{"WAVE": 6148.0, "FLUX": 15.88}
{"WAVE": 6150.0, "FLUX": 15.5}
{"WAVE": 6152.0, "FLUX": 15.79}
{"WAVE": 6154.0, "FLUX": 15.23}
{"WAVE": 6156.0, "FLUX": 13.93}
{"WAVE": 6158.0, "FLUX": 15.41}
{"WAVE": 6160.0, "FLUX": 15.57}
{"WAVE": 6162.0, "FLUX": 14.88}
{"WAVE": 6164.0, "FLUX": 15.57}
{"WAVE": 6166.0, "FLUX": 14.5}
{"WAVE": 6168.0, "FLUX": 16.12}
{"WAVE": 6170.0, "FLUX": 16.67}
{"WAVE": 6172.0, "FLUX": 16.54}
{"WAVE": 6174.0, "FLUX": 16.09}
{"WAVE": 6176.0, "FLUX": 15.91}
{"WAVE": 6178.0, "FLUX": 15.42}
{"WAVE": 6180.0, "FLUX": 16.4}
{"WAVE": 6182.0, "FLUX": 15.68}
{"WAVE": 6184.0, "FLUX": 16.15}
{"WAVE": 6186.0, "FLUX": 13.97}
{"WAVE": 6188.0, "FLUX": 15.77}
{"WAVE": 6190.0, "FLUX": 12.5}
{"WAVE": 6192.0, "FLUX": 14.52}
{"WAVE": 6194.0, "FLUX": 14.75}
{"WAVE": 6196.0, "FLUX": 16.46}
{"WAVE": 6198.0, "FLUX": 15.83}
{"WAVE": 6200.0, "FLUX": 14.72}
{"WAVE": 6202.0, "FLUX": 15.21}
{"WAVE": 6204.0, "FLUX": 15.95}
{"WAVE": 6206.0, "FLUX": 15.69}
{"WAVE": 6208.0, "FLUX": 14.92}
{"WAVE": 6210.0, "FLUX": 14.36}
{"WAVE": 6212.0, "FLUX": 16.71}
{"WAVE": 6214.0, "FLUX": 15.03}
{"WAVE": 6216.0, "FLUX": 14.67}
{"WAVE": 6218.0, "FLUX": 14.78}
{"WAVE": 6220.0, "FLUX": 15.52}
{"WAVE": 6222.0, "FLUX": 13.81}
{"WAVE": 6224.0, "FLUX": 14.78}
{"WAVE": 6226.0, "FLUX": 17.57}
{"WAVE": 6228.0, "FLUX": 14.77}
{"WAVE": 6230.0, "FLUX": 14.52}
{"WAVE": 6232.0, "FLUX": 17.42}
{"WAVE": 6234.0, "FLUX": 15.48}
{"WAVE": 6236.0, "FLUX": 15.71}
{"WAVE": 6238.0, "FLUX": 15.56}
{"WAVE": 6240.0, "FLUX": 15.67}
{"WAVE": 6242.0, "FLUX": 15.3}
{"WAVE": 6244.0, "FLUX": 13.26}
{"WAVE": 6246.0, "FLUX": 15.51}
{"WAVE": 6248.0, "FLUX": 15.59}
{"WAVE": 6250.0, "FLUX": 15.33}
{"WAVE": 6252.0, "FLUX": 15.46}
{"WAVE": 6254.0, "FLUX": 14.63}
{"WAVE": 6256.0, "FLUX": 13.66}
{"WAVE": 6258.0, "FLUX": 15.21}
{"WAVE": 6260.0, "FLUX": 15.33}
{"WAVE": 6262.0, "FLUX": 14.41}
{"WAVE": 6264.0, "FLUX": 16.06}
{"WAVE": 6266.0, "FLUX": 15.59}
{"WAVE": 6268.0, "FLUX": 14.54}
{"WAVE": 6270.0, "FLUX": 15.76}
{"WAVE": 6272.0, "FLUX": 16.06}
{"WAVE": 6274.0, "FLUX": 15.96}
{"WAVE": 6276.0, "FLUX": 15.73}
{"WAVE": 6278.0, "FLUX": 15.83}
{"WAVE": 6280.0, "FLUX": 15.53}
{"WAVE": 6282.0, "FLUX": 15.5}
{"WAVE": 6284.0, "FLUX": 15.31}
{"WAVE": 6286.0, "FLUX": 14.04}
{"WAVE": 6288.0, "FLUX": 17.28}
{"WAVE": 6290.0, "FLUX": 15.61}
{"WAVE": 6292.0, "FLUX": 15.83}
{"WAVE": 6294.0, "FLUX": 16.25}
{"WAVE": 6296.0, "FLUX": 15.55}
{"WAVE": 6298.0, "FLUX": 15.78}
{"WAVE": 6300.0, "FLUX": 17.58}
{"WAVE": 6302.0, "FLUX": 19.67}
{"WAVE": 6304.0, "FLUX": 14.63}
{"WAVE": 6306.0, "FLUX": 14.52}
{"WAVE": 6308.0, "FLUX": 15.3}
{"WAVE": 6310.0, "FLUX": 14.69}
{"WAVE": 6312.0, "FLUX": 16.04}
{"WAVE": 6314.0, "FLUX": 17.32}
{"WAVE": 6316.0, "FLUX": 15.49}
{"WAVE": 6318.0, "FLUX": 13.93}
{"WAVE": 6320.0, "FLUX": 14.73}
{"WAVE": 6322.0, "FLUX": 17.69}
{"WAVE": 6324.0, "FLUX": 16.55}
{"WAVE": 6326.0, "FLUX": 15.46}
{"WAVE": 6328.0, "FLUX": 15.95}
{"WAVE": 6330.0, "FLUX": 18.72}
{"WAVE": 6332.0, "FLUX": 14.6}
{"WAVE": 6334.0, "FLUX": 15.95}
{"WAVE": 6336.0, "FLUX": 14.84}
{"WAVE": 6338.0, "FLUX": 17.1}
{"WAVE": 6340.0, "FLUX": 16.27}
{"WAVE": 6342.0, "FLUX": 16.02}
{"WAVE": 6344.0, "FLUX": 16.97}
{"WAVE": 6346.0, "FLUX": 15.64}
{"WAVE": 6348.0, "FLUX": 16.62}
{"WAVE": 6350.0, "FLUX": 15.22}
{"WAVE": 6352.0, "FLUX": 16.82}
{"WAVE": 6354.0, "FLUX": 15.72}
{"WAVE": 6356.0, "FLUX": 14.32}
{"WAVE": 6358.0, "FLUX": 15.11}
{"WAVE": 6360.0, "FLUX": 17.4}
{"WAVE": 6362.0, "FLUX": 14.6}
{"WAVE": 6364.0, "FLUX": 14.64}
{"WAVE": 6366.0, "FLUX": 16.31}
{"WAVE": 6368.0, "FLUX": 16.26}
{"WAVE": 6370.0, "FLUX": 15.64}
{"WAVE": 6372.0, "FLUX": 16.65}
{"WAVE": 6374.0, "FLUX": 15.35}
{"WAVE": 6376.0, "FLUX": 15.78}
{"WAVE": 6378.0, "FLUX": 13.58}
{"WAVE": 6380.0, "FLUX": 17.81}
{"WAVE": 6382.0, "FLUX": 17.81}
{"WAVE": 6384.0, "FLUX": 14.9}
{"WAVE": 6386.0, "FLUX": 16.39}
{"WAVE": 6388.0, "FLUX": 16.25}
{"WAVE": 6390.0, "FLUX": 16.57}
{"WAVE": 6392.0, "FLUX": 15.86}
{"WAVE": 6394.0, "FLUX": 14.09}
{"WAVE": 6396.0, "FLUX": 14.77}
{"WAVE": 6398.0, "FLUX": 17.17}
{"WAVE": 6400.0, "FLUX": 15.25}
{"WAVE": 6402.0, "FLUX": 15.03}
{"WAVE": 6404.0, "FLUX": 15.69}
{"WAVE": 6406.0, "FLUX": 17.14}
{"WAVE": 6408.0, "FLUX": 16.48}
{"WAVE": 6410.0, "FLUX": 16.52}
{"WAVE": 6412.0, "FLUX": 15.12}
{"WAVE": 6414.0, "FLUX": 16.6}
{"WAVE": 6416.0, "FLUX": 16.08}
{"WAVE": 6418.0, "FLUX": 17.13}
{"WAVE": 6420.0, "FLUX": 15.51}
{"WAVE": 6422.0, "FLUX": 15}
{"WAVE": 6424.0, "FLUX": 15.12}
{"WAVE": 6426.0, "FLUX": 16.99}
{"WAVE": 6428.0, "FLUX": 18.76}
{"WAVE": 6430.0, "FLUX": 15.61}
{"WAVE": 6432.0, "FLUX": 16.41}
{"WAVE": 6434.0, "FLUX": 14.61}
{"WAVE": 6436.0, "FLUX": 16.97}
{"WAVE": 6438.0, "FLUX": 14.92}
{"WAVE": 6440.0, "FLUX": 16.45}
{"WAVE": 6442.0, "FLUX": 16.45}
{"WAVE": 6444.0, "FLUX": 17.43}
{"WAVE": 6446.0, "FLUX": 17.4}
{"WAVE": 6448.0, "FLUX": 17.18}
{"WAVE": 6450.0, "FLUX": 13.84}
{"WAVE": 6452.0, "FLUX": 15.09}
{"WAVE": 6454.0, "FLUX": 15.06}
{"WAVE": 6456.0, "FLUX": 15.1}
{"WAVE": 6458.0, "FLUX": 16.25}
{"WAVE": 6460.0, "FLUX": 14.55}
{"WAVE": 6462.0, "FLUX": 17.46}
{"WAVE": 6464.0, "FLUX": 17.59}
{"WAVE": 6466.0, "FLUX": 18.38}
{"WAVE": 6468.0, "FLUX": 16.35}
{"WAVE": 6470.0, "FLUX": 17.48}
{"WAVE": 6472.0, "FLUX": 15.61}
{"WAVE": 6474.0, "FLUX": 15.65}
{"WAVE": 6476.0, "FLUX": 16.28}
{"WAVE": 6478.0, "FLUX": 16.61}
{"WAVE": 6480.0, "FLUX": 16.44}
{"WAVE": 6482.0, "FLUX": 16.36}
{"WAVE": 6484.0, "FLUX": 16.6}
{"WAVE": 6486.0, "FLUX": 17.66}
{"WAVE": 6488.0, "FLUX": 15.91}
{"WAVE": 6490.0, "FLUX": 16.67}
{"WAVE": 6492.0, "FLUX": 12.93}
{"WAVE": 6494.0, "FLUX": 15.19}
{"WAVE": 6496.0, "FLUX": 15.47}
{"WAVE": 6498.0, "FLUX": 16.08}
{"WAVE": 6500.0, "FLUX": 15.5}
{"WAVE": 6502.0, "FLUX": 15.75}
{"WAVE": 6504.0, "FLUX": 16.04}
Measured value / 6318.0 A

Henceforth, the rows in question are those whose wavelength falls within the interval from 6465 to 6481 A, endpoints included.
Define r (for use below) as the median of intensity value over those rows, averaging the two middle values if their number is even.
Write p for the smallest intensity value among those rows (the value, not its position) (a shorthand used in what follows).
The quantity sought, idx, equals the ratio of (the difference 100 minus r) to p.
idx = 5.4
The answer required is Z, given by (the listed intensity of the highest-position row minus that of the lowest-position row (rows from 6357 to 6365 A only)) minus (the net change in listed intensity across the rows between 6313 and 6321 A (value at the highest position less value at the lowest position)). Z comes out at 2.1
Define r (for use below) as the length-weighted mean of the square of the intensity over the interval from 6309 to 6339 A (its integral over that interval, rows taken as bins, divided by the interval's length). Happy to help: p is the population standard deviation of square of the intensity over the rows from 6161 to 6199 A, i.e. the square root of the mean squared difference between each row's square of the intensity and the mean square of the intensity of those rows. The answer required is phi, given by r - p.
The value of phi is 225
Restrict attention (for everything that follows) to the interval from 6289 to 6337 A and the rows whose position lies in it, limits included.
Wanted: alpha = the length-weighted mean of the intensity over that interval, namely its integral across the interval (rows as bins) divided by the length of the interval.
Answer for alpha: 15.9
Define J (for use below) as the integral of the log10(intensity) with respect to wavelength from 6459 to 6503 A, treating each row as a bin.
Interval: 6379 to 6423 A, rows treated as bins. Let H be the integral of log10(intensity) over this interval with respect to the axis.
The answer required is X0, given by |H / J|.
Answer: 1.00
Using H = 53.0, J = 53.2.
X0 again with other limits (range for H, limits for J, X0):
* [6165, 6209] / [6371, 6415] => 0.99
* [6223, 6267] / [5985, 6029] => 0.99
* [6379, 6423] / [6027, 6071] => 1.00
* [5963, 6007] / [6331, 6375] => 1.00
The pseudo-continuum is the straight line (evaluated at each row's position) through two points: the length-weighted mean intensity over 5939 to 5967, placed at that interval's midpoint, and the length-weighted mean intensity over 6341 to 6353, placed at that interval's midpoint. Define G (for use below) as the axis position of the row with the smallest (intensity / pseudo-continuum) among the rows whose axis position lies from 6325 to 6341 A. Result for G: 6332.0 A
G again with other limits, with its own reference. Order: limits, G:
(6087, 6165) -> 6122.0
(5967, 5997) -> 5976.0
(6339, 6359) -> 6356.0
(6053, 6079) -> 6054.0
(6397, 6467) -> 6450.0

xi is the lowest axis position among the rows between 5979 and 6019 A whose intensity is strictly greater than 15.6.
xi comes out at 5982.0 A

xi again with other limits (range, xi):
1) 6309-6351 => 6312.0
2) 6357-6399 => 6360.0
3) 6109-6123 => 6112.0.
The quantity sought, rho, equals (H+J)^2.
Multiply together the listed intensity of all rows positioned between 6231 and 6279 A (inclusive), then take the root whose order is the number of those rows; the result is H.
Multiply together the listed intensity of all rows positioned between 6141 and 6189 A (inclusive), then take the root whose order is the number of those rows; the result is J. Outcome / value 963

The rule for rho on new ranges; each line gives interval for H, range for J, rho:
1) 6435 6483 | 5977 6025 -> 1019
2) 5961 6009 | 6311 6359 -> 1014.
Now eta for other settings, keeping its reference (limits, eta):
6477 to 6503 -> 6492.0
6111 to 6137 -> 6122.0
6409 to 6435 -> 6434.0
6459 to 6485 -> 6460.0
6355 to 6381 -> 6378.0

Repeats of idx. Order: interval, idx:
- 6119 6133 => 6.1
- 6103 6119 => 5.7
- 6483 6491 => 5.2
